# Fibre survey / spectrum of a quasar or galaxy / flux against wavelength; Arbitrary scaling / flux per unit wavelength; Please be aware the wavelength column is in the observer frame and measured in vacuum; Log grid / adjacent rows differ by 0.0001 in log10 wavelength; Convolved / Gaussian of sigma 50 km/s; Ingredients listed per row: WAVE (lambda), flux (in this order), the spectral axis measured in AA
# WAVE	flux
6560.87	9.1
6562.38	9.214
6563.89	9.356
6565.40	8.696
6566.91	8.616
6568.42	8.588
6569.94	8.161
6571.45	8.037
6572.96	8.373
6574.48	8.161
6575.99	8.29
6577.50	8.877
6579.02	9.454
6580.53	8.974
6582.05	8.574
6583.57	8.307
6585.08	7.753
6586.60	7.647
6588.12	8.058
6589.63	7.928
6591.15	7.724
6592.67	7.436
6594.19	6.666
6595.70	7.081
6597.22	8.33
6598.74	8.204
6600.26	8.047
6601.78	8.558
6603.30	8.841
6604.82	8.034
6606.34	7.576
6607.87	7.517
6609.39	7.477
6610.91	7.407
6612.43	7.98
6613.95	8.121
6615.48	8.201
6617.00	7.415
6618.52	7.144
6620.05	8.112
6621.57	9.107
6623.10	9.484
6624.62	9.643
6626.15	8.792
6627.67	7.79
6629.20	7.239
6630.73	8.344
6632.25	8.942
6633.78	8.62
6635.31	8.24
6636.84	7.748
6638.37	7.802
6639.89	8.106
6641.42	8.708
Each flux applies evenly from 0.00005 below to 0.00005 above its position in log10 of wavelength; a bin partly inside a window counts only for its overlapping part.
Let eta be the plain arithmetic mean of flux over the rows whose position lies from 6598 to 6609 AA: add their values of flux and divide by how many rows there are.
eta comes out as 8.11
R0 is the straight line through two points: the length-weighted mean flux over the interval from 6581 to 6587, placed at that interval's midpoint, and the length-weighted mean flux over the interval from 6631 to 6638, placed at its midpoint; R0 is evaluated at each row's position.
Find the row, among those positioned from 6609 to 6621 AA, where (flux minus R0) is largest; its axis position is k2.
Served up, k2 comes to 6615.48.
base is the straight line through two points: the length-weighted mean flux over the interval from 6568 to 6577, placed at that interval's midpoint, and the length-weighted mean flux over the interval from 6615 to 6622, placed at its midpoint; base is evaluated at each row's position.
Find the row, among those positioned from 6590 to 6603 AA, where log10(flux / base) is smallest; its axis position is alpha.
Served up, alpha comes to 6594.19 AA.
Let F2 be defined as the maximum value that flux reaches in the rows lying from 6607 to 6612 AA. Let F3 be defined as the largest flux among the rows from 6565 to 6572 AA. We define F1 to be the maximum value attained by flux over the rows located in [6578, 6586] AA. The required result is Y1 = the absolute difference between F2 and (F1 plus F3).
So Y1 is 10.6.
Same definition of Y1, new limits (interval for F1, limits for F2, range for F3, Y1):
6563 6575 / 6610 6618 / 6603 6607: 10.0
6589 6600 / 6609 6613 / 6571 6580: 9.8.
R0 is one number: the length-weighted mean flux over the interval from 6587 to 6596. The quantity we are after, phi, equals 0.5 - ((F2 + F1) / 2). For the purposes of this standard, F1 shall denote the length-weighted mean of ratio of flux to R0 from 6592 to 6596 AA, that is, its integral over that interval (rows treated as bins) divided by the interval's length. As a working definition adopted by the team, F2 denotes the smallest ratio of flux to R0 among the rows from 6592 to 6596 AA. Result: -0.414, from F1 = 0.94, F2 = 0.89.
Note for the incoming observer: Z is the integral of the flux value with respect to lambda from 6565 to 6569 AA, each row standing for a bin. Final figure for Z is 35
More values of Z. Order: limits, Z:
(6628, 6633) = 41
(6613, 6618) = 39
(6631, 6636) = 43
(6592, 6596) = 28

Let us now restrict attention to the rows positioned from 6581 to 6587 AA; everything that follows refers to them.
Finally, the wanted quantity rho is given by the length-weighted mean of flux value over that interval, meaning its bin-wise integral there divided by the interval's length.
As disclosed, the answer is 8.1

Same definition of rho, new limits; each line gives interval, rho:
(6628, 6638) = 8.1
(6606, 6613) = 7.6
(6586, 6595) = 7.6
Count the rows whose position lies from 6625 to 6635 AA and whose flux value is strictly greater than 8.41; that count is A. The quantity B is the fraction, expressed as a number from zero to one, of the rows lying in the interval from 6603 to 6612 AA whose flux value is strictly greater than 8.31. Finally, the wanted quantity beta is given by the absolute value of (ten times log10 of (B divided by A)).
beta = 12.6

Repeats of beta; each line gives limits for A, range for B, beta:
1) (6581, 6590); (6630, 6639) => 3.0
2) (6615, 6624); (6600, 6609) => 7.8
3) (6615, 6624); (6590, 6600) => 10.8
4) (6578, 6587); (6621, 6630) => 6.5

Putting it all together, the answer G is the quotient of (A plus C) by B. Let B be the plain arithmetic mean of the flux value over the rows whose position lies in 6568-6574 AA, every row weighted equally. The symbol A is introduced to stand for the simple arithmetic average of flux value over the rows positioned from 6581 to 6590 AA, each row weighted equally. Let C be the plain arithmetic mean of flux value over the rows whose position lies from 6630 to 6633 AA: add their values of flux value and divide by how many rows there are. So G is 2.01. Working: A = 8.04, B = 8.3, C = 8.6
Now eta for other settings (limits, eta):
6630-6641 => 8.26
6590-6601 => 7.64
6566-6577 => 8.32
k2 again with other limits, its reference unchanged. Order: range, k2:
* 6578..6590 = 6579.02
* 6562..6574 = 6563.89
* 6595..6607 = 6603.30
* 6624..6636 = 6624.62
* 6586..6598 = 6597.22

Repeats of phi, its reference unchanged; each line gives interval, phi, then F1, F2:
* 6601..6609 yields -0.537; 1.07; 1.00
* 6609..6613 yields -0.500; 1.01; 0.99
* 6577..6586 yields -0.590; 1.15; 1.03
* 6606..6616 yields -0.508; 1.03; 0.99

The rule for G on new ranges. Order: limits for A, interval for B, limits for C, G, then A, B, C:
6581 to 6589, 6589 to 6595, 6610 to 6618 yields 2.14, 8.07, 7.4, 7.8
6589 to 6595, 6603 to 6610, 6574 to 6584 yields 2.04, 7.44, 7.9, 8.7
